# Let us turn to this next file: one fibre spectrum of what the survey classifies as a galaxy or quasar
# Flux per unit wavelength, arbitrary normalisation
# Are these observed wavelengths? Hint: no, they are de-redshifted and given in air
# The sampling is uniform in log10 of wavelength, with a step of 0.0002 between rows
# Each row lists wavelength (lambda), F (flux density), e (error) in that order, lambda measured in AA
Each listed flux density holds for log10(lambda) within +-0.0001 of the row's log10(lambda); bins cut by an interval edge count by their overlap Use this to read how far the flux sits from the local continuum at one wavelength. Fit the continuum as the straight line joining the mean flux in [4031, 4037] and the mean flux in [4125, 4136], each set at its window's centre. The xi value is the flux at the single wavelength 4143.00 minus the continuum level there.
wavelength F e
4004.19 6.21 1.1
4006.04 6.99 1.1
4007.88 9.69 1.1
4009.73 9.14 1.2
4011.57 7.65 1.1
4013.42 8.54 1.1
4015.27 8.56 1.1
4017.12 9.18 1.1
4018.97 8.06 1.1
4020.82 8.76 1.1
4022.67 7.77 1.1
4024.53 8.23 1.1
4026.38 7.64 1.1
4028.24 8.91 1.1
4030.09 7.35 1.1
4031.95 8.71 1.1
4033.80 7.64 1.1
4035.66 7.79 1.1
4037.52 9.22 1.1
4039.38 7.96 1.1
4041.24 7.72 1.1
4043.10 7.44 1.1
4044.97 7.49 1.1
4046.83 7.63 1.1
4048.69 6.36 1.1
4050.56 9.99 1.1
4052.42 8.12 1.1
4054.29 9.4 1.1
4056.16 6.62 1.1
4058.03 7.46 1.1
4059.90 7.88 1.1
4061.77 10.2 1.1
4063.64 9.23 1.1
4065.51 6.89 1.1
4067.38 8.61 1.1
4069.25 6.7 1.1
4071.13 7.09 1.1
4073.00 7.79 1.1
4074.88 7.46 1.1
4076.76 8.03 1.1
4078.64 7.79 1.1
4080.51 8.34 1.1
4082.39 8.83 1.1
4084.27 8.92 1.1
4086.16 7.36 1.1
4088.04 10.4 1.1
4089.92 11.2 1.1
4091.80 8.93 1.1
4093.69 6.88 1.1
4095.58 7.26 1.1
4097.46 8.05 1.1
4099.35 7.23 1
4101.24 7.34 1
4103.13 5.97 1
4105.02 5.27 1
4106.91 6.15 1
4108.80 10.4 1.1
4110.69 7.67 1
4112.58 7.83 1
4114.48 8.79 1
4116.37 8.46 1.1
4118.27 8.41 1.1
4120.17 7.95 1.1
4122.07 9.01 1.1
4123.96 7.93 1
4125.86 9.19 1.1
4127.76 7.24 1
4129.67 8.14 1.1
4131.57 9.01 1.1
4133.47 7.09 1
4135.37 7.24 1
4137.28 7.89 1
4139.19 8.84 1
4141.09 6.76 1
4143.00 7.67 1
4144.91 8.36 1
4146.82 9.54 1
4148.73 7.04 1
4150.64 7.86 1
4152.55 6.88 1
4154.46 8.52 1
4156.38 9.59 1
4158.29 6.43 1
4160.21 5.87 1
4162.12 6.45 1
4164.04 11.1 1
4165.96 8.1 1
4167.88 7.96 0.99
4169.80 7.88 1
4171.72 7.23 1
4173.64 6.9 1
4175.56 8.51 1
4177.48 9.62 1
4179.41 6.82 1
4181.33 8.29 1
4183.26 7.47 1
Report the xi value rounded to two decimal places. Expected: -0.31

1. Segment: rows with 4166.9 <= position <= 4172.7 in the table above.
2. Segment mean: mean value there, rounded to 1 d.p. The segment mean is 7.7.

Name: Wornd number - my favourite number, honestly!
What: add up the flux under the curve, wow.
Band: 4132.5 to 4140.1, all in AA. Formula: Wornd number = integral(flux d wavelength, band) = 59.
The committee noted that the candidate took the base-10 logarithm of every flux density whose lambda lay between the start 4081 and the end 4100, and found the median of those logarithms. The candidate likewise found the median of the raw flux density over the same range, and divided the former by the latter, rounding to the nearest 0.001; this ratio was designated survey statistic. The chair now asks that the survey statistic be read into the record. 0.110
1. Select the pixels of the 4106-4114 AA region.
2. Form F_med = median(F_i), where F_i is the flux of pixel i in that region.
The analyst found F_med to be 7.75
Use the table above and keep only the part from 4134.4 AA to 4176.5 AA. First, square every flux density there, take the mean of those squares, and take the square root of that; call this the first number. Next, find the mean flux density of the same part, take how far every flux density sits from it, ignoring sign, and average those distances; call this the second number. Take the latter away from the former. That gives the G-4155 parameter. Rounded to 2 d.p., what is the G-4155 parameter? 7.03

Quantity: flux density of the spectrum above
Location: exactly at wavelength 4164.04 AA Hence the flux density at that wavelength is 11.1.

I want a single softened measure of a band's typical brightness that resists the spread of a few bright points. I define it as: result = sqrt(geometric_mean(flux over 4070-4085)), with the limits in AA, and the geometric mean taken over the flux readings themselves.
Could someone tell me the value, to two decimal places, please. 2.83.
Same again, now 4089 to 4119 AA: 2.78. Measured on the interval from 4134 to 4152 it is 2.80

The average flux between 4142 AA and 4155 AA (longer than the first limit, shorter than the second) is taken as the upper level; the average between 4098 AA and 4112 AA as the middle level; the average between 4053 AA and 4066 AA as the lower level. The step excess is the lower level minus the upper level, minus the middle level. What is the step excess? -6.9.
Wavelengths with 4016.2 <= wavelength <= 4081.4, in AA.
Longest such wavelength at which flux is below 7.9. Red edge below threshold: 4078.64 AA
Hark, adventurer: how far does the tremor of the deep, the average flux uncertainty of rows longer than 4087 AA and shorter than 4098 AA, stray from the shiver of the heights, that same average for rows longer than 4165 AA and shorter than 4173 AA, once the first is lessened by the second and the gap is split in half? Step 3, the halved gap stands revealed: 0.05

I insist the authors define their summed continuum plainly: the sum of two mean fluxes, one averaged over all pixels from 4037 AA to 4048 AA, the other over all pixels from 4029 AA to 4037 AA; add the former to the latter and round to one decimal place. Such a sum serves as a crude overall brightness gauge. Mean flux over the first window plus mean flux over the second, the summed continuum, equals 15.8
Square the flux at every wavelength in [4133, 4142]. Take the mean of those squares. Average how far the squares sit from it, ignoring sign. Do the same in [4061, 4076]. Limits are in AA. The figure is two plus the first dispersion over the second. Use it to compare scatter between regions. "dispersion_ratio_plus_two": 2.6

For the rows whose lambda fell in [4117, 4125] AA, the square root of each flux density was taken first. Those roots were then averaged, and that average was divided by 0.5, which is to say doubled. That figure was 5.77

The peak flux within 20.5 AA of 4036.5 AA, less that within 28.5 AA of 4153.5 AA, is -1.1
